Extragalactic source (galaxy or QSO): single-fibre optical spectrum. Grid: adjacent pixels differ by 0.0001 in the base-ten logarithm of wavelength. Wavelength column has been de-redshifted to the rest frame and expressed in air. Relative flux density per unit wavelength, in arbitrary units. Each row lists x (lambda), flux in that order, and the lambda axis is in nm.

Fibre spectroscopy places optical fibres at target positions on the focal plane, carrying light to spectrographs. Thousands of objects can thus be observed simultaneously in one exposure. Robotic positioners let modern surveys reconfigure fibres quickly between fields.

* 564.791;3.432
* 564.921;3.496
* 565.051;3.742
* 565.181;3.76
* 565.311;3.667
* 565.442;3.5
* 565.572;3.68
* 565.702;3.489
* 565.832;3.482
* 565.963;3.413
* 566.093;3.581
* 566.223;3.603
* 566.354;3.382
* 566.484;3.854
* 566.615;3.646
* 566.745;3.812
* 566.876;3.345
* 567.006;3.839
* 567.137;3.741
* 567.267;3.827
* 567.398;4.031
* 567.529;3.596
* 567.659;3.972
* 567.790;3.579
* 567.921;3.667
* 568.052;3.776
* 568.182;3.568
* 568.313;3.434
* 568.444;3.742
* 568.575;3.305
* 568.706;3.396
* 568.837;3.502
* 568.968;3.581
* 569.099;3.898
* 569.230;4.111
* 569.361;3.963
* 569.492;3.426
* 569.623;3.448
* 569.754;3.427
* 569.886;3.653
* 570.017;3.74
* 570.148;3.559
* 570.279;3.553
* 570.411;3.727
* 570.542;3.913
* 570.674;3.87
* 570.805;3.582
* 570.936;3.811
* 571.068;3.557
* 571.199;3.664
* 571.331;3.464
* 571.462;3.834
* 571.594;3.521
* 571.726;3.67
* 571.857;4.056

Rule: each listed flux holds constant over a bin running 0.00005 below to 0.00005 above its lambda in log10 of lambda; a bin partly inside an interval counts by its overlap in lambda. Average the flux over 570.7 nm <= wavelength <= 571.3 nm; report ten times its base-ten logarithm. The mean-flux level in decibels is 5.63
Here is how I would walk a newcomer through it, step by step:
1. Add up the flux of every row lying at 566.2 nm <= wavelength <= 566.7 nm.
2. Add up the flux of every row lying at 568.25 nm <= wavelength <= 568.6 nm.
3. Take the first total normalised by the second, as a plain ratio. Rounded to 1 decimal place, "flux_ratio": 1.4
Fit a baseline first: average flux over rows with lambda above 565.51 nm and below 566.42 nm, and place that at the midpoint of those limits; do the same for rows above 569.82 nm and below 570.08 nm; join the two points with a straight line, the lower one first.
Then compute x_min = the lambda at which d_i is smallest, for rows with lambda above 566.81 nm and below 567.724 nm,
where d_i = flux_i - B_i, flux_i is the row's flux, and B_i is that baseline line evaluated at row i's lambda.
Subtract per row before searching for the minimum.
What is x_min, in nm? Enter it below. 566.876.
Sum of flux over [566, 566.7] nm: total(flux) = 18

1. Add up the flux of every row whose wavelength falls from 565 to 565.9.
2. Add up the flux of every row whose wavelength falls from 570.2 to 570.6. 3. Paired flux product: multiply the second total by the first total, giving 283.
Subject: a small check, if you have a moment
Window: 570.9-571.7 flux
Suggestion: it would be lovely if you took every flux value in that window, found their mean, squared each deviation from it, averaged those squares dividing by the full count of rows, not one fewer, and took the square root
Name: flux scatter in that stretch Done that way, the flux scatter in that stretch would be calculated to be 0.14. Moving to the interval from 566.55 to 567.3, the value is 0.17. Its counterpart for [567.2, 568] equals 0.18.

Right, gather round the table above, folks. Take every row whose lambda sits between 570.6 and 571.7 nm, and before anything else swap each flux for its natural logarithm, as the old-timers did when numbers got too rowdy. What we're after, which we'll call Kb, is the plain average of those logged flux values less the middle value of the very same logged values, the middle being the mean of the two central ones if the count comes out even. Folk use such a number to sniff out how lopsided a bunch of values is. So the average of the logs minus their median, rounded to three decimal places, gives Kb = 0.010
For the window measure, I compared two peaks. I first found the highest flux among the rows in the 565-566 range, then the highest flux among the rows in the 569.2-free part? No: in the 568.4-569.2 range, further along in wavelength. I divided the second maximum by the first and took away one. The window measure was 0.037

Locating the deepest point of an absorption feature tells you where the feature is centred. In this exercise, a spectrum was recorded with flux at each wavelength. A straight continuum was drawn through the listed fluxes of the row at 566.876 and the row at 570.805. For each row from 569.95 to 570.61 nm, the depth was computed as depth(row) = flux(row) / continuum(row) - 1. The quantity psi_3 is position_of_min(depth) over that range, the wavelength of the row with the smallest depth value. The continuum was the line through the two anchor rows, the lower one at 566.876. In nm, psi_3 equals 570.279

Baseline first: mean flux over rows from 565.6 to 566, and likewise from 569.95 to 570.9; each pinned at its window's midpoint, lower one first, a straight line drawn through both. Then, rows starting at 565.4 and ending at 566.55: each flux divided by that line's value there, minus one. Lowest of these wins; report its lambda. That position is 566.354 nm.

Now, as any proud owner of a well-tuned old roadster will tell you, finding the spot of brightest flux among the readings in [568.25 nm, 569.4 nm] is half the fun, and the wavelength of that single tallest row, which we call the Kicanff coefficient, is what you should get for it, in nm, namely 569.230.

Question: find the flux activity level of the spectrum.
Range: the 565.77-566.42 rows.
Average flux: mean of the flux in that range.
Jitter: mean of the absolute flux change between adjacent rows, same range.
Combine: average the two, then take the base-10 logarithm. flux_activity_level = 0.257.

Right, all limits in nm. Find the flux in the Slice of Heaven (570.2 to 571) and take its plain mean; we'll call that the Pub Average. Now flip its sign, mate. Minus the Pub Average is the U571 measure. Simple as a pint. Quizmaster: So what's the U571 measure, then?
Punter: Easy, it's -3.74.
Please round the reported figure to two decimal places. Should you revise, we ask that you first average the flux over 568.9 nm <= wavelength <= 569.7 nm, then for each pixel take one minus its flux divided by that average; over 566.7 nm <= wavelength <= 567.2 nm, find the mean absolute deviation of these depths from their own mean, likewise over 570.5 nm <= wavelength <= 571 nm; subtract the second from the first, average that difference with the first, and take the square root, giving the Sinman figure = 0.18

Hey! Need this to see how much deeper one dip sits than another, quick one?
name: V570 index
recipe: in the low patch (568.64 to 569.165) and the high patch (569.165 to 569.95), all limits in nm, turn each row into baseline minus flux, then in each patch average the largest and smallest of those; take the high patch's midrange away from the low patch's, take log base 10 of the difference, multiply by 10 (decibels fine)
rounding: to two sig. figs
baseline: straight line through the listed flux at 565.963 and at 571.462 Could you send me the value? -11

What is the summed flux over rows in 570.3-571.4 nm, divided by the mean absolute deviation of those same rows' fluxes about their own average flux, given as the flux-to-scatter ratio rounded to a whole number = 225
